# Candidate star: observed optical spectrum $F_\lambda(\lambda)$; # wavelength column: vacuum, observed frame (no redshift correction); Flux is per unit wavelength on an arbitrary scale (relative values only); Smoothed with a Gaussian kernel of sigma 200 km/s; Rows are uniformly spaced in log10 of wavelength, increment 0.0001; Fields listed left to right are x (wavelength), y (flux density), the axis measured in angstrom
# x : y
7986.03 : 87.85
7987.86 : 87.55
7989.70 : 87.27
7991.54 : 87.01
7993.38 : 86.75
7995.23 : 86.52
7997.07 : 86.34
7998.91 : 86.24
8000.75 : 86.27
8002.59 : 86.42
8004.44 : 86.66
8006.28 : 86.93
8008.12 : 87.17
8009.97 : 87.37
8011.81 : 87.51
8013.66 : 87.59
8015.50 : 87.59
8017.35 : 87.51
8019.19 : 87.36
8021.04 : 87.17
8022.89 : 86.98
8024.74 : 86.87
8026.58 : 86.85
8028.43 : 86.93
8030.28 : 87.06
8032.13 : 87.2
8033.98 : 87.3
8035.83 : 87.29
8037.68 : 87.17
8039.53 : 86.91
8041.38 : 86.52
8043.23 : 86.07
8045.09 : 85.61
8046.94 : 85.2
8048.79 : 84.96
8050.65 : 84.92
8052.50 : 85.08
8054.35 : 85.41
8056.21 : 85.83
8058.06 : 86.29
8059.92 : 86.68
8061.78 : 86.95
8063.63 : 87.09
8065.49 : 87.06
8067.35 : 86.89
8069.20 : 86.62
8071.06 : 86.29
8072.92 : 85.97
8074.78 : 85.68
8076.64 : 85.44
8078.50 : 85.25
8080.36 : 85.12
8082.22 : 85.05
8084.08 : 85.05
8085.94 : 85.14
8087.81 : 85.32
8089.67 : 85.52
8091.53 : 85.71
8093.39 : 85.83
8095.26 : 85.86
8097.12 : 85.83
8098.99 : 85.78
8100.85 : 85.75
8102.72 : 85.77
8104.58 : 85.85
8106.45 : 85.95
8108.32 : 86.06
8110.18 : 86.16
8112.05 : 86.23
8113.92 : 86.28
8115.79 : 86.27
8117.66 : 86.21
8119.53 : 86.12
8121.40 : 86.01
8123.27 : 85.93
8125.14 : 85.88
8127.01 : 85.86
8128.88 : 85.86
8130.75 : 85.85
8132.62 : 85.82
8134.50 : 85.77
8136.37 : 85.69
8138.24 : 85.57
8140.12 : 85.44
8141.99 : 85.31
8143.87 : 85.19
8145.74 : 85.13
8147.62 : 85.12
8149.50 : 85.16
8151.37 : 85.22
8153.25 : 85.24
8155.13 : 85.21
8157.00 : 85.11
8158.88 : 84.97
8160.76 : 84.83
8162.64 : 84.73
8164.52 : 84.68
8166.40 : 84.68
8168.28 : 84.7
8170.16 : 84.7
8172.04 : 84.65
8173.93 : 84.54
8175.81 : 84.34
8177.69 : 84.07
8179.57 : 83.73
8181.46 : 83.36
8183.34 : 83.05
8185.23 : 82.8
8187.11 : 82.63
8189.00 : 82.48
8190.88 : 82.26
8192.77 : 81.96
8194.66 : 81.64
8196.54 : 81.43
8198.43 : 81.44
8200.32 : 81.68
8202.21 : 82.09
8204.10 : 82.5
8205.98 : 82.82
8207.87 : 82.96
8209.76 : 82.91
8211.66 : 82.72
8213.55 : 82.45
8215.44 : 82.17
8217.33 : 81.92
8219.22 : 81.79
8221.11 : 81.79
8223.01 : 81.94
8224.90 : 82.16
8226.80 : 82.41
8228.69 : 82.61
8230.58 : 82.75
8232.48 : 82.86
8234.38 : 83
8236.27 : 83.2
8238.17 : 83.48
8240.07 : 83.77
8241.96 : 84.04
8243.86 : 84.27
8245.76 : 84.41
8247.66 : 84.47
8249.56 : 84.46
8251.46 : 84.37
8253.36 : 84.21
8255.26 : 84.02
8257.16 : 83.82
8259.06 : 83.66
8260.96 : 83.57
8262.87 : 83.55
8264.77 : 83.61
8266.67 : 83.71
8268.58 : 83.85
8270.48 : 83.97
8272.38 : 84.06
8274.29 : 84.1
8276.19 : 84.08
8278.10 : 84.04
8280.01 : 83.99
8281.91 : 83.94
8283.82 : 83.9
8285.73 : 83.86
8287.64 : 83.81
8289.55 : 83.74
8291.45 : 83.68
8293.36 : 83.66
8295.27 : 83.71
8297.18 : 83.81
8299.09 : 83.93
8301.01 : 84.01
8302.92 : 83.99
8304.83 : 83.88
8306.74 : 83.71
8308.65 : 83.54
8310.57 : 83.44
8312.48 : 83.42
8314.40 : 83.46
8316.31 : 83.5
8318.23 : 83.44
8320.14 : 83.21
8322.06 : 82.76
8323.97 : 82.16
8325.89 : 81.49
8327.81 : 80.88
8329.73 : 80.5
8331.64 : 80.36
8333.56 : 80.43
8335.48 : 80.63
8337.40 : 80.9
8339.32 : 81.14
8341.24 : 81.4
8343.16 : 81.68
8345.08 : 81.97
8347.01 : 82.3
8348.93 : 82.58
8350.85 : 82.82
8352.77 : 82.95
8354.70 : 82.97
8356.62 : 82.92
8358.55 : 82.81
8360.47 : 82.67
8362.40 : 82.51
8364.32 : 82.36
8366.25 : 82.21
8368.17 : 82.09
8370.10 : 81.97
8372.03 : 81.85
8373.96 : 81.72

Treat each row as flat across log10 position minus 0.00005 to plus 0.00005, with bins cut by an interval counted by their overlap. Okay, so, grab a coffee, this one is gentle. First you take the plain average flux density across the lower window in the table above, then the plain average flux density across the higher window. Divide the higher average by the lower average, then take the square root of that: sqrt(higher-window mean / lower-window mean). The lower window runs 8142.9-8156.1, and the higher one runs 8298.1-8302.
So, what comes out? 0.99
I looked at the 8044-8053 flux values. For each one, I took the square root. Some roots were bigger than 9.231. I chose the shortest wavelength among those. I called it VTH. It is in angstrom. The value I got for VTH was 8045.09 angstrom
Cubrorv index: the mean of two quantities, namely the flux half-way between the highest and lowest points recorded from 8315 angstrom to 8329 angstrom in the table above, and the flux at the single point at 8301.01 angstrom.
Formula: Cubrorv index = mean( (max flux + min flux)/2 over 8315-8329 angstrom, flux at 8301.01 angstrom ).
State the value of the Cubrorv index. 83.1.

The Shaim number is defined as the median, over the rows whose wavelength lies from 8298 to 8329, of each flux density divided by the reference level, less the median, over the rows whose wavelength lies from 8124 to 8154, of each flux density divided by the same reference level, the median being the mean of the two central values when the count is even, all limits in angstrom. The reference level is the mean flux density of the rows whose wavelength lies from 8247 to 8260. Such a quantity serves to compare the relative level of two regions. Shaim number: -0.0244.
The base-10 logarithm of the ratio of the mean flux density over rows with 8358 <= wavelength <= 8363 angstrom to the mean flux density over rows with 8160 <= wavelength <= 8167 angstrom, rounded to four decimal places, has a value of -0.0107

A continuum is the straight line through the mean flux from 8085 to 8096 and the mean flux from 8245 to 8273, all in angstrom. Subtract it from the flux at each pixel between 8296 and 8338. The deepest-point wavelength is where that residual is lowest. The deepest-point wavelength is 8331.64 angstrom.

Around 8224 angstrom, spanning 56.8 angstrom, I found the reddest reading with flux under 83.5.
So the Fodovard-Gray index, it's 8238.17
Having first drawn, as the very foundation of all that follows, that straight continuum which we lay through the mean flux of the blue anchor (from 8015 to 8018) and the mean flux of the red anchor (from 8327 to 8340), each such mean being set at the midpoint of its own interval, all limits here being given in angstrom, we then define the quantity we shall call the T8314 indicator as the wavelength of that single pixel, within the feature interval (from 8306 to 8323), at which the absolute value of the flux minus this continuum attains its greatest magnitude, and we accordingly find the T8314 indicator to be 8306.74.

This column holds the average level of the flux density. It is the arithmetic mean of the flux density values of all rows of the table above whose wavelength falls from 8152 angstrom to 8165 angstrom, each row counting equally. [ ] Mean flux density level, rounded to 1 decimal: 85.0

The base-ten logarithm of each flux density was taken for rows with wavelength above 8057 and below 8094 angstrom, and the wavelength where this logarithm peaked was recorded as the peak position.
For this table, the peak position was 8063.63 angstrom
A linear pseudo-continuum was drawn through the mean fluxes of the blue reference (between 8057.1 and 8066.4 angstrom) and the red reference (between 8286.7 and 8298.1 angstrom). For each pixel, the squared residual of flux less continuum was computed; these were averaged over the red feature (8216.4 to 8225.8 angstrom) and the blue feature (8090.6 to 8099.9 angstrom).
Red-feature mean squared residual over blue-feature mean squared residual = 23.7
